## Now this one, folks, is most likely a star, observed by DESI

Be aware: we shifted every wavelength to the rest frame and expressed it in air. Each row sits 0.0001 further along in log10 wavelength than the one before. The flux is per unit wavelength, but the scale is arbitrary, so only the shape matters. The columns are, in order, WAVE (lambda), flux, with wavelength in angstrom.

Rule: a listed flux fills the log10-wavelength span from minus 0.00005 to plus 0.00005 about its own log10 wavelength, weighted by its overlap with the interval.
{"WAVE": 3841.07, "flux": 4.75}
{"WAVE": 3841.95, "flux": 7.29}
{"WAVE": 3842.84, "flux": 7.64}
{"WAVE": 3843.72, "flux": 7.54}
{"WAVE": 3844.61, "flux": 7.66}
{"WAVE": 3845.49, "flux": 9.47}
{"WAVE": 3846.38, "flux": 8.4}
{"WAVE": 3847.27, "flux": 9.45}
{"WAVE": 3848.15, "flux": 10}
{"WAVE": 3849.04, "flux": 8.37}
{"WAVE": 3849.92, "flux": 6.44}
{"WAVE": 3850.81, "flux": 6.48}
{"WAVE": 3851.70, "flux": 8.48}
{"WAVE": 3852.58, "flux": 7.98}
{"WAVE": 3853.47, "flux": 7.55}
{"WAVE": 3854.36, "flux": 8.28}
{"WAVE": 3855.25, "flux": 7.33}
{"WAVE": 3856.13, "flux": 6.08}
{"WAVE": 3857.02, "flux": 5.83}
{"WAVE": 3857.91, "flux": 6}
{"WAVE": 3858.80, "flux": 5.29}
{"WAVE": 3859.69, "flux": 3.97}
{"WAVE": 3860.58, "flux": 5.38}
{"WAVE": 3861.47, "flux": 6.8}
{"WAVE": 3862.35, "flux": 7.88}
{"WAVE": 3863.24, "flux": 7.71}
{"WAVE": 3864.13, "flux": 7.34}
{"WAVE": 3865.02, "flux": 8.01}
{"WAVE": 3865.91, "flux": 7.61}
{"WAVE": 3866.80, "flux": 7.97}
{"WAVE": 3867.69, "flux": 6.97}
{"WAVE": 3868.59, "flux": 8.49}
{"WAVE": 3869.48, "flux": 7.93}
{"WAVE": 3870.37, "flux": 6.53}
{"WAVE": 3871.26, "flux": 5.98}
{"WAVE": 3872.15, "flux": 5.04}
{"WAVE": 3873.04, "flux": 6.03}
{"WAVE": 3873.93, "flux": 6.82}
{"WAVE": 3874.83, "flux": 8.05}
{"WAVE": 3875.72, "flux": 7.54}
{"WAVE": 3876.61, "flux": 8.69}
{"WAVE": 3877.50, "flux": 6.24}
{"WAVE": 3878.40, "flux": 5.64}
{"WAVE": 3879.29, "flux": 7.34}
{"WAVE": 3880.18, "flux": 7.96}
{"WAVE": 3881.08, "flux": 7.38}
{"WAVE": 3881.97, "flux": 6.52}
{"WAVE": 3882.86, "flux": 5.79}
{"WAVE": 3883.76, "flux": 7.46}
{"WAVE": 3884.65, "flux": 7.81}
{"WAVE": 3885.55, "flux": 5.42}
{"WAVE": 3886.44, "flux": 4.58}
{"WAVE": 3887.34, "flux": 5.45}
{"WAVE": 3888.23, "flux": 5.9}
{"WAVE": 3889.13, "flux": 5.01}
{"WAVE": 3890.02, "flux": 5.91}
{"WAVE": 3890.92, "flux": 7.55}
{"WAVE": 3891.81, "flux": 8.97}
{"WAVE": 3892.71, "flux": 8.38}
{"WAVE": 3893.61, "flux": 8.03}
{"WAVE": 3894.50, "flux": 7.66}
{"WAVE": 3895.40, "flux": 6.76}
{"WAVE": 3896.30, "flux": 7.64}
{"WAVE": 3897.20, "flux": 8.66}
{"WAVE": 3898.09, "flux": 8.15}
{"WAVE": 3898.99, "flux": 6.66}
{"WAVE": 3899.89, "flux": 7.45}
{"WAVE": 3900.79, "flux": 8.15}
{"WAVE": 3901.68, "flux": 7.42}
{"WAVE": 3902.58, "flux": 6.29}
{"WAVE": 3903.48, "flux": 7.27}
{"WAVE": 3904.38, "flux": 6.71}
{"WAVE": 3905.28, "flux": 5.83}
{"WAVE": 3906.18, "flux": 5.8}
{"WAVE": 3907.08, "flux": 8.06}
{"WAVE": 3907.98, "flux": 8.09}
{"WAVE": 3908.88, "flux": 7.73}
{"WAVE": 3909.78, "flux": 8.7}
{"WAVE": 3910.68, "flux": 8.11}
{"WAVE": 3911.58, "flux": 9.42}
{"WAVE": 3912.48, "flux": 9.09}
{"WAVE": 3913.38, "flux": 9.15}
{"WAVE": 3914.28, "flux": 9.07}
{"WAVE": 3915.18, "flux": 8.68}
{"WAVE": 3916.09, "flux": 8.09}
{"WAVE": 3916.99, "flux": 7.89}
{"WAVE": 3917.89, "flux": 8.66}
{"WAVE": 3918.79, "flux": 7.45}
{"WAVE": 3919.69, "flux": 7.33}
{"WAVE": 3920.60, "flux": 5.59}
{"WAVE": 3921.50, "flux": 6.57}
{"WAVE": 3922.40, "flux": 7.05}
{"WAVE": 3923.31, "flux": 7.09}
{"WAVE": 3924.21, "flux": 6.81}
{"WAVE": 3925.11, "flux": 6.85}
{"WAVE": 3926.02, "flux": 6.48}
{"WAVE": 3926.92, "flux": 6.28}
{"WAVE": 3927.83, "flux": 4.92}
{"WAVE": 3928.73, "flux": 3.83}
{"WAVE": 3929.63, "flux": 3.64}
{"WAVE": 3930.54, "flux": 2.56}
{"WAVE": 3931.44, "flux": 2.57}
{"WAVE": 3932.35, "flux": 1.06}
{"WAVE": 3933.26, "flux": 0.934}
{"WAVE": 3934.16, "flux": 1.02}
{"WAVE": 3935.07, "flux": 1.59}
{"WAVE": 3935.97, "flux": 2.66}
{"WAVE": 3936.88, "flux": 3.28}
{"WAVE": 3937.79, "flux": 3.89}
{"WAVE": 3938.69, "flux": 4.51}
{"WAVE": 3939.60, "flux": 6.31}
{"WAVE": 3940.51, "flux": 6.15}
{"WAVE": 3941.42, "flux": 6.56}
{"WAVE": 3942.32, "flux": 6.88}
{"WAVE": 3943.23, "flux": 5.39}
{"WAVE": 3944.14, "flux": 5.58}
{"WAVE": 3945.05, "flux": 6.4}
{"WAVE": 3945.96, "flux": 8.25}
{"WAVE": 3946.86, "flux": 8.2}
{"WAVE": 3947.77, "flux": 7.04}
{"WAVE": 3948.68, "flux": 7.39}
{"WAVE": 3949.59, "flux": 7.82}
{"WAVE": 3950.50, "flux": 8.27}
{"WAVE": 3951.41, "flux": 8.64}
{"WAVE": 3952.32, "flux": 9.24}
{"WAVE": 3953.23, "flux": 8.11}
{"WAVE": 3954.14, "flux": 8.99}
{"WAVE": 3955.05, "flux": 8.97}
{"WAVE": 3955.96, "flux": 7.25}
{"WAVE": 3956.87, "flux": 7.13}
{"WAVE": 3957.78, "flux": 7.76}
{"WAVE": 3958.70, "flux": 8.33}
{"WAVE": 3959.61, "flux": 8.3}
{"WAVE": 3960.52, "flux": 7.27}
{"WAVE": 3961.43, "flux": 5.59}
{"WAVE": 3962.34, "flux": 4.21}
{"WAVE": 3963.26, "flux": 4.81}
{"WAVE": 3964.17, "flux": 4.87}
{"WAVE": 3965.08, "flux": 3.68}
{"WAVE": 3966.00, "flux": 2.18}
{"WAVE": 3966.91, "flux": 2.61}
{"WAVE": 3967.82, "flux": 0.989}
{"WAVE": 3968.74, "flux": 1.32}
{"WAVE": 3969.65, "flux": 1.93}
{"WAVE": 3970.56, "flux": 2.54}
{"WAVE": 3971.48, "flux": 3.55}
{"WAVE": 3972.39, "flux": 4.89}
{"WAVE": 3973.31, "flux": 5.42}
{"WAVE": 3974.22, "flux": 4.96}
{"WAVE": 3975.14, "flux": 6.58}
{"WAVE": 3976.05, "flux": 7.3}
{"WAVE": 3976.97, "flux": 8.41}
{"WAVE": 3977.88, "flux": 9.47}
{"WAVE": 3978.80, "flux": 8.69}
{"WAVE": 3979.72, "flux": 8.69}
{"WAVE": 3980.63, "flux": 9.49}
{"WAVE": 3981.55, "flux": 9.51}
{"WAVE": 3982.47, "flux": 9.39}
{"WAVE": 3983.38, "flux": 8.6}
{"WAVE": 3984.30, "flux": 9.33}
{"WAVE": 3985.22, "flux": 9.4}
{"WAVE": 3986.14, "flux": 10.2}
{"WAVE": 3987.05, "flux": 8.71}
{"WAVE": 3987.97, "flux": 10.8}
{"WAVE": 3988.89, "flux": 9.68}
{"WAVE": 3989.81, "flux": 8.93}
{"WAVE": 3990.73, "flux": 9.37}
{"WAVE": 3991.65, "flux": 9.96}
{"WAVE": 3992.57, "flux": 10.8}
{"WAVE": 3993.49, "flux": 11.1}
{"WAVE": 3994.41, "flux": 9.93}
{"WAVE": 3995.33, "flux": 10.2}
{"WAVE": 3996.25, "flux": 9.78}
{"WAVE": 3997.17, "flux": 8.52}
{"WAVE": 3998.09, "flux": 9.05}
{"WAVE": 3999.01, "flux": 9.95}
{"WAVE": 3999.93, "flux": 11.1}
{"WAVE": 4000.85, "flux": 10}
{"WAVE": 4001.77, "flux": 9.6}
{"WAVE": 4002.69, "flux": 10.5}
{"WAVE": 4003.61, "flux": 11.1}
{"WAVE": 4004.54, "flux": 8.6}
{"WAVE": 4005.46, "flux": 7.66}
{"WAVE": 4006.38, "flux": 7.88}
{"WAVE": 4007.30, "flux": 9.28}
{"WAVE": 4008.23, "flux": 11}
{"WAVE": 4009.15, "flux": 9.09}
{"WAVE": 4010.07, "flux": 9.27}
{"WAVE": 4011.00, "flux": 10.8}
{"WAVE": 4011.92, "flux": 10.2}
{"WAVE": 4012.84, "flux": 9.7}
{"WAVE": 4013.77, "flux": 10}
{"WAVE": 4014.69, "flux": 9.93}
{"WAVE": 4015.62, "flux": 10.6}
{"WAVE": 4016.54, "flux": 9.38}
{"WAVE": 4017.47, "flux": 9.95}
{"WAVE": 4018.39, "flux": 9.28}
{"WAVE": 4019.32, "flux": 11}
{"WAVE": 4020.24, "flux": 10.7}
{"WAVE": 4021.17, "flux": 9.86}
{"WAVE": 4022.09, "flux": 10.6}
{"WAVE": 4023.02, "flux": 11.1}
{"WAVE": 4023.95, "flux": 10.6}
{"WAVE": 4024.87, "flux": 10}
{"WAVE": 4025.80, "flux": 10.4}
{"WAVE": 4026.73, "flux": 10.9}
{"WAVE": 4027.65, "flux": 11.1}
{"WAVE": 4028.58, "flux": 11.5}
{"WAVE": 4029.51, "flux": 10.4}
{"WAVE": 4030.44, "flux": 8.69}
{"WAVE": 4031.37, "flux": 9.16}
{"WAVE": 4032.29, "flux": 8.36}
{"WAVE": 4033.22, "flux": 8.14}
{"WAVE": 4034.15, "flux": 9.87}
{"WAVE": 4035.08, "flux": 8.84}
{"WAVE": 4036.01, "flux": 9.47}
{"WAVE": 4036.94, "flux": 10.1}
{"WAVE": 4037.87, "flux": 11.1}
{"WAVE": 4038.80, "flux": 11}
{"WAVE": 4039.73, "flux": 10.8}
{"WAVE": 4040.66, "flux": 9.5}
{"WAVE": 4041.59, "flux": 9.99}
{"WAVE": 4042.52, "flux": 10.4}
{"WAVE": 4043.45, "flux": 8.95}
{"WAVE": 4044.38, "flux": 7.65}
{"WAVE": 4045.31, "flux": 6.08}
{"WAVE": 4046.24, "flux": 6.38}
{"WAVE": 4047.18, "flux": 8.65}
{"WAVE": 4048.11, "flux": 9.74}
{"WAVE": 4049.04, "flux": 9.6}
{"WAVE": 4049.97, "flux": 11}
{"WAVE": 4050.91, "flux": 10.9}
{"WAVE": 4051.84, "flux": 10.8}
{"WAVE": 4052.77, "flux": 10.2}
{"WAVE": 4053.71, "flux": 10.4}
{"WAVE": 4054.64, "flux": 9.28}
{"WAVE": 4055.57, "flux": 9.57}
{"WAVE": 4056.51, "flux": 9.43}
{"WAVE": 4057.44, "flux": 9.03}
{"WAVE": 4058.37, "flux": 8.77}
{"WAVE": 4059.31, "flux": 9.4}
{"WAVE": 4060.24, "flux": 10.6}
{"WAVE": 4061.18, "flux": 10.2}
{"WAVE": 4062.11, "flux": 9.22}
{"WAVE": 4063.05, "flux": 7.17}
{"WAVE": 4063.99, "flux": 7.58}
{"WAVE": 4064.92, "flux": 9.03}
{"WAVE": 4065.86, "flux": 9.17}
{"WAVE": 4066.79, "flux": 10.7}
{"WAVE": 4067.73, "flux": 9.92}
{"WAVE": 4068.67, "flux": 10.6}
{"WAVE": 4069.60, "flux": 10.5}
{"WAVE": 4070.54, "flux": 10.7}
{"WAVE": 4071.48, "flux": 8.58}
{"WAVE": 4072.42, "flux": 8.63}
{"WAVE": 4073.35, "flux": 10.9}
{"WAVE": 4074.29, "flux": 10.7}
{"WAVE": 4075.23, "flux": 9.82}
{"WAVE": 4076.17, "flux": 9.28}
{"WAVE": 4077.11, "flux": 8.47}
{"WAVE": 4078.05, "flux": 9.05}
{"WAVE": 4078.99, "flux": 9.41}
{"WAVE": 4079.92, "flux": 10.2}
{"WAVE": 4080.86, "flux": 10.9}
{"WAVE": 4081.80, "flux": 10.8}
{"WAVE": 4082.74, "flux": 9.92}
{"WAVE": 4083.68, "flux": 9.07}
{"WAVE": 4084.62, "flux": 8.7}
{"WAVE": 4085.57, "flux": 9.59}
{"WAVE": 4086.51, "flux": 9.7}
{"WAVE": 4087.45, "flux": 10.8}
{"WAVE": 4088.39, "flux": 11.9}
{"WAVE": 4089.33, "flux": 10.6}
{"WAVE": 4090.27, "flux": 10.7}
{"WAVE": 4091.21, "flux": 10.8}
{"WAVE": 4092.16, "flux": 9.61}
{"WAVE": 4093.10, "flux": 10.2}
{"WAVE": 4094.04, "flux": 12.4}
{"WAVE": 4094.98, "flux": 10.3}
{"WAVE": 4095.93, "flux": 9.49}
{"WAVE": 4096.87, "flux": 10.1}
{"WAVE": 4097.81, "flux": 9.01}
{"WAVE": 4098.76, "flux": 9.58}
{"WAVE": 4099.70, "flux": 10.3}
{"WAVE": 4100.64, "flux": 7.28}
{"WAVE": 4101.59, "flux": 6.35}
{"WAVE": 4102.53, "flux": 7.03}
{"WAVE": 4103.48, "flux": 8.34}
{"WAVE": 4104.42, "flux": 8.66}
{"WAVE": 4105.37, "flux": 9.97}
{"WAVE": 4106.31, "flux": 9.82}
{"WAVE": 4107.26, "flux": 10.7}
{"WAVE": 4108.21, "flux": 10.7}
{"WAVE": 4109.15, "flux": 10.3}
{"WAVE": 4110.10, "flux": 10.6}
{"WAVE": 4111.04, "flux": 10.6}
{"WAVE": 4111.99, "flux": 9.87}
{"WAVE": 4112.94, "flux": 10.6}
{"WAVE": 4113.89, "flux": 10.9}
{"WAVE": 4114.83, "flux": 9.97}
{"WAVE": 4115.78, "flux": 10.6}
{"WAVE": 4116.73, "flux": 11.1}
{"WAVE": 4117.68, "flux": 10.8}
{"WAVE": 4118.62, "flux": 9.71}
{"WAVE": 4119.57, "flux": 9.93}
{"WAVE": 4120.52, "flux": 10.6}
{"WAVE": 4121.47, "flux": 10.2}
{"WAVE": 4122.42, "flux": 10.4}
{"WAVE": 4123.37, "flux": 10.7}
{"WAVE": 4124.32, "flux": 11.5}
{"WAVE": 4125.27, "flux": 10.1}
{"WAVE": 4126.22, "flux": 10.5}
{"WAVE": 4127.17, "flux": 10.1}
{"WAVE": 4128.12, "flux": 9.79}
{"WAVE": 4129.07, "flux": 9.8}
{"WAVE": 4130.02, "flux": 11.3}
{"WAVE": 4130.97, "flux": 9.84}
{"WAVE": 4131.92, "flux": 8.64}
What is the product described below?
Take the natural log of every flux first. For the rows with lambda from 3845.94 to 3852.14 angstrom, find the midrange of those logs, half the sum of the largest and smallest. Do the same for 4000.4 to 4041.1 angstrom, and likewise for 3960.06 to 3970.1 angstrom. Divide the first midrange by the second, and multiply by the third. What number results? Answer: 0.92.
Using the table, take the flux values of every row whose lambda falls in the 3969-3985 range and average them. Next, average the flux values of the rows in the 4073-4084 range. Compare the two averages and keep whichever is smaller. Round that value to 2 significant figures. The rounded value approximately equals 7.0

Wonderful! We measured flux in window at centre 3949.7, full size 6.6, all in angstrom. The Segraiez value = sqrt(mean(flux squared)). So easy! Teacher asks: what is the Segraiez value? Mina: 8.1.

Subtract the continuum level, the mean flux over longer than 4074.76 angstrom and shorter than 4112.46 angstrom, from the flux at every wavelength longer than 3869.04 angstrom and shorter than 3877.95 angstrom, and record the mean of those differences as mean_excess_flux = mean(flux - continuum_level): -2.9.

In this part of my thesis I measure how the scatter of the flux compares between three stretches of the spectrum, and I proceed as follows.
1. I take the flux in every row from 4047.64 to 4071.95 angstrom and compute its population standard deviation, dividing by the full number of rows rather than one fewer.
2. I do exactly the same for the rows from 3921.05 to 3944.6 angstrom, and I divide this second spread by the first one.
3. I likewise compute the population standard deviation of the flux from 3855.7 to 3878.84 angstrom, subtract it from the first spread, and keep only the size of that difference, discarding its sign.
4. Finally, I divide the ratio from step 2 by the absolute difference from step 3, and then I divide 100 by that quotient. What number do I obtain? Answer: 10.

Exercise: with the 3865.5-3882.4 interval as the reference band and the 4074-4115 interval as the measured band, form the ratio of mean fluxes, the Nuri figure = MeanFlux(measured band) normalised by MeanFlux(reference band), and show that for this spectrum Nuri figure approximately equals 1.39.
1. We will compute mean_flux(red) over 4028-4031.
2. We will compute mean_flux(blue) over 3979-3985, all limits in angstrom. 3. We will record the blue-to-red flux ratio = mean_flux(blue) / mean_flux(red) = 0.90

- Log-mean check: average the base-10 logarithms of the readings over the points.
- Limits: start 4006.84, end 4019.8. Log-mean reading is 1.00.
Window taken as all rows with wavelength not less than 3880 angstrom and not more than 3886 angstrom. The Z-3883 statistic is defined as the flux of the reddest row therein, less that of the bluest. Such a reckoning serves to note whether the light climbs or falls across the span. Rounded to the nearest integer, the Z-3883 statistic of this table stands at -3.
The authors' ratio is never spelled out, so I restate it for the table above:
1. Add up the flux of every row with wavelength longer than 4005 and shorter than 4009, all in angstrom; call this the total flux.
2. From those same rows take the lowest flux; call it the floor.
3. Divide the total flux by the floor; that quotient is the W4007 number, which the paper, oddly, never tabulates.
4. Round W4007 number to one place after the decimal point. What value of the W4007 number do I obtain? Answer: 4.7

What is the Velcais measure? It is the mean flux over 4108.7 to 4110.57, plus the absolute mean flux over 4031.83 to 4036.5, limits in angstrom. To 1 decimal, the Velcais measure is 19.4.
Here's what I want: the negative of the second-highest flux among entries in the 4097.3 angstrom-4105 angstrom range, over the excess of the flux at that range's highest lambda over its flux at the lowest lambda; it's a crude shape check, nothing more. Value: 27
